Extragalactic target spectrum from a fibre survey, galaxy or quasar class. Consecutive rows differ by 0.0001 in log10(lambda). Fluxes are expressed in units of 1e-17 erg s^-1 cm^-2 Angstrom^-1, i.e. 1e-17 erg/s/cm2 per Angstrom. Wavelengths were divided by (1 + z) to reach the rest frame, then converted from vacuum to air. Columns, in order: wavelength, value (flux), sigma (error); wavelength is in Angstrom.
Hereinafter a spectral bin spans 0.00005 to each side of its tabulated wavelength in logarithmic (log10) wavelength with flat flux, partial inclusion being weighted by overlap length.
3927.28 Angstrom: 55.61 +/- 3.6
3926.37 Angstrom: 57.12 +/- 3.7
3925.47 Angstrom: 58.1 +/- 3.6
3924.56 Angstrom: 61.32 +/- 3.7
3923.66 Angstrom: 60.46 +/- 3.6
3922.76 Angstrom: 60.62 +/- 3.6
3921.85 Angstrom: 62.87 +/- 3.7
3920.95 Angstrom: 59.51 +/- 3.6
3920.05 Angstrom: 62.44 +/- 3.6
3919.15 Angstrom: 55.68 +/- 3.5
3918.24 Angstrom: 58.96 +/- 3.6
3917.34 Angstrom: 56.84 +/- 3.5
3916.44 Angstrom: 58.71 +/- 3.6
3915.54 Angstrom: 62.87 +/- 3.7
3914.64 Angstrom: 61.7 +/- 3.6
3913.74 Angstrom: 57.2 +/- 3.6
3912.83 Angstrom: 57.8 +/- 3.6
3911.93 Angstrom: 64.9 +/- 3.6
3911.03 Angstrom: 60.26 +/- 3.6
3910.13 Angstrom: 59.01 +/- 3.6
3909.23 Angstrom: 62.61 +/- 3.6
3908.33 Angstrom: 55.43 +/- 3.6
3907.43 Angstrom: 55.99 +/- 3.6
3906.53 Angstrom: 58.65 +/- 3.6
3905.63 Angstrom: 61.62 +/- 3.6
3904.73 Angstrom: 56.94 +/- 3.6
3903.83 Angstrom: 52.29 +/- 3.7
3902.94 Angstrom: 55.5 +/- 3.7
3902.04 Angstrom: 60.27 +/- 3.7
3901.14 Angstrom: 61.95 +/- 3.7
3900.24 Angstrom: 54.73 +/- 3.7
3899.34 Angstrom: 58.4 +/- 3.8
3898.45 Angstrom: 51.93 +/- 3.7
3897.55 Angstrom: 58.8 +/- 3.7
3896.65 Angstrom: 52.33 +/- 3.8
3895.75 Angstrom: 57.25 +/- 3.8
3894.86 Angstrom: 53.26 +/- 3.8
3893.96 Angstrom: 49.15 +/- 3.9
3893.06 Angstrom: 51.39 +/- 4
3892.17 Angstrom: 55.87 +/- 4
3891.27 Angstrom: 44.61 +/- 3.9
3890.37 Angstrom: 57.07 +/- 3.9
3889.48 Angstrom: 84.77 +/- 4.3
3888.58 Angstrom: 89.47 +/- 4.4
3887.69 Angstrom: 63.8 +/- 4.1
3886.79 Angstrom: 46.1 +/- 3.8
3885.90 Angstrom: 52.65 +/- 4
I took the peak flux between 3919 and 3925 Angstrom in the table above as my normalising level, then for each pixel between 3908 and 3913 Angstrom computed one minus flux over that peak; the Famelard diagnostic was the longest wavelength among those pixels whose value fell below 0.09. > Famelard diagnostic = 3912.83 Angstrom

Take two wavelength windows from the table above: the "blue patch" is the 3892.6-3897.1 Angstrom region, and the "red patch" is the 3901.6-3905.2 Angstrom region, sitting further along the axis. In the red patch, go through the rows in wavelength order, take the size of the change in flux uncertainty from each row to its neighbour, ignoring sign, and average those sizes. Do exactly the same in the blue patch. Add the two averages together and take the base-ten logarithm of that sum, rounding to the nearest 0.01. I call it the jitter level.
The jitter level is -1.08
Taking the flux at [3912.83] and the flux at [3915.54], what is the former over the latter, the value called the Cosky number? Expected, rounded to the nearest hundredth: 0.92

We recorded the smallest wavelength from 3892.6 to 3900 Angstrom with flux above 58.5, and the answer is 3897.55 Angstrom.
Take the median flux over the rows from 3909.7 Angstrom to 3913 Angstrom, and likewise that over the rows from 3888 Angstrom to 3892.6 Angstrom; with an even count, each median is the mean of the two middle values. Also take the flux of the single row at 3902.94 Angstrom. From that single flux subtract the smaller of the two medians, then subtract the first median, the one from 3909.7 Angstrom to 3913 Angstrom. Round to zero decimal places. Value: -61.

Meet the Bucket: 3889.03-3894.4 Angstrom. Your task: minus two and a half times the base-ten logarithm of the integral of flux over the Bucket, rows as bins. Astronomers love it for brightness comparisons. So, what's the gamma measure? -6.22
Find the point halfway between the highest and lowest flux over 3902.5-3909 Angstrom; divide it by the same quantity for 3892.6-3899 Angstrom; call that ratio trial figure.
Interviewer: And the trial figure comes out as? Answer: 1.06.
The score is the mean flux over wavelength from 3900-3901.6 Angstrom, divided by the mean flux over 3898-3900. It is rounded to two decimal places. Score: 1.06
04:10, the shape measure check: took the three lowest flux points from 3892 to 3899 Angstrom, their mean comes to 51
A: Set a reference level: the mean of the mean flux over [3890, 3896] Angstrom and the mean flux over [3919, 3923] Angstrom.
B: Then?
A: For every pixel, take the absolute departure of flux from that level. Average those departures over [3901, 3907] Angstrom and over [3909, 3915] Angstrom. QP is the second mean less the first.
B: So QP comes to 0.9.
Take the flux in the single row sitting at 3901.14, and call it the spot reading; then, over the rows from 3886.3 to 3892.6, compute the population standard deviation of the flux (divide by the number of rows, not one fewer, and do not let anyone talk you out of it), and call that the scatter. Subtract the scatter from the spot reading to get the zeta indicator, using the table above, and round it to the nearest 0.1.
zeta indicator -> 45.5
